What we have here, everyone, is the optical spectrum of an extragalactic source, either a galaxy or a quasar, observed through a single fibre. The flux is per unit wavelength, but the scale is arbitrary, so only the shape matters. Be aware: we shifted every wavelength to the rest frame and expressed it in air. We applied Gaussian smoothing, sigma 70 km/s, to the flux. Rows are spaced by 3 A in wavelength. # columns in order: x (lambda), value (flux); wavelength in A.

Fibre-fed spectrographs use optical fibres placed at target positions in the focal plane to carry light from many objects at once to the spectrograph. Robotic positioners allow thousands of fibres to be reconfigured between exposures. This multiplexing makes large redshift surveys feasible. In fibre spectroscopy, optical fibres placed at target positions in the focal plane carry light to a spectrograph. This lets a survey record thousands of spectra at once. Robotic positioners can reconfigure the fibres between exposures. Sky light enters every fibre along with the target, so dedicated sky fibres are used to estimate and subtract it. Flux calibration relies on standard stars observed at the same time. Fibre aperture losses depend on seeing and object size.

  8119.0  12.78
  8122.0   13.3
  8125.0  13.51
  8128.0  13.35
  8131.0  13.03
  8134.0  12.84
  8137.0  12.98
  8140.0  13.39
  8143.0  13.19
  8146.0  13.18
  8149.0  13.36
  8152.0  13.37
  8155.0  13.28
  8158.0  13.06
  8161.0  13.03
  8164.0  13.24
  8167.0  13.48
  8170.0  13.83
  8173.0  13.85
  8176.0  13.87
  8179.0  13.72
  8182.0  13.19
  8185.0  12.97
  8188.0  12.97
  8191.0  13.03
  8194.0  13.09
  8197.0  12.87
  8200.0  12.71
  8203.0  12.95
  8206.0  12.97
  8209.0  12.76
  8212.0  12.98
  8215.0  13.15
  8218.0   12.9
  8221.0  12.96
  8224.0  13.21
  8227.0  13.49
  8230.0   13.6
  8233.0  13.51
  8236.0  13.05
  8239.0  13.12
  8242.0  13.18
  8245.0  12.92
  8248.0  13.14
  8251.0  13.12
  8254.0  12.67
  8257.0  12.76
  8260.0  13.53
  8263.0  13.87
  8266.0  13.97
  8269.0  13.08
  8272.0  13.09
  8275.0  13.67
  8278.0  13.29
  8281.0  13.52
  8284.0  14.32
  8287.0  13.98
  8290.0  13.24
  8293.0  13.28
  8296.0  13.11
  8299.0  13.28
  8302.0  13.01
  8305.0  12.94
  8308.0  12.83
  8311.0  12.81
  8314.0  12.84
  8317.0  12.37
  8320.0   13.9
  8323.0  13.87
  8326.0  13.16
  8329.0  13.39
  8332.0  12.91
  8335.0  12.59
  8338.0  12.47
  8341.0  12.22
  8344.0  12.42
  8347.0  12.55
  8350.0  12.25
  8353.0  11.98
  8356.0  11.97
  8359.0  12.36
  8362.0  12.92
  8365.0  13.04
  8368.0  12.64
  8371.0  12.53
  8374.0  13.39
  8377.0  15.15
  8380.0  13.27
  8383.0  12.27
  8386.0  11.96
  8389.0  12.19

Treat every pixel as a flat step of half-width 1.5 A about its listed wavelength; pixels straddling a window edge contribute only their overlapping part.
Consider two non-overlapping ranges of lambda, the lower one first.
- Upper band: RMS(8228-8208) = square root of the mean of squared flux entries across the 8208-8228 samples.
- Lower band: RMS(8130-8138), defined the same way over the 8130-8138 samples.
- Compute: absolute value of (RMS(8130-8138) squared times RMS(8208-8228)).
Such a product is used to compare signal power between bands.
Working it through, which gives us 2191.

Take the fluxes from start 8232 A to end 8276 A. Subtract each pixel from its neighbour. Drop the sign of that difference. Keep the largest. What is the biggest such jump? 0.9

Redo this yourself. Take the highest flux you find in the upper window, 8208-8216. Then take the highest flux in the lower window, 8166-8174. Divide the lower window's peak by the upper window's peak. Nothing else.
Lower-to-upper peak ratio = 1.05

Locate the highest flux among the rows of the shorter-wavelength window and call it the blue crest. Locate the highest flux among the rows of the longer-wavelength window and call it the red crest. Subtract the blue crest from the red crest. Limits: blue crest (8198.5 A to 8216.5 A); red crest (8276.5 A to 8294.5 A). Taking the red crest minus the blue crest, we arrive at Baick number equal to 1.2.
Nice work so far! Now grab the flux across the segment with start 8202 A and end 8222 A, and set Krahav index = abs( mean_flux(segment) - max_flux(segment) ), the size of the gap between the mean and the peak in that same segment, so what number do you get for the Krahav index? 0.20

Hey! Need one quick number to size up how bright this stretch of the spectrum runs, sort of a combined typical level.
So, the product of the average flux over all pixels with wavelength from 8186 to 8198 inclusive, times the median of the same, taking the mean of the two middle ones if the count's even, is 169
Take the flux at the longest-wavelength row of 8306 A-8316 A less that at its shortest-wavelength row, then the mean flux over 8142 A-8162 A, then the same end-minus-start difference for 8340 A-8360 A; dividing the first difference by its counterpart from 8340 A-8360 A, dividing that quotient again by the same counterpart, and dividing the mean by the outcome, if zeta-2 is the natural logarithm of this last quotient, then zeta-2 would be 3.3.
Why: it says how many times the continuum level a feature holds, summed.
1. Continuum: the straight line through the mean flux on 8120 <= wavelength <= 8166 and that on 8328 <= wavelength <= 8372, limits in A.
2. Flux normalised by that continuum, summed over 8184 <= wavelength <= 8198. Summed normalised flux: 4.97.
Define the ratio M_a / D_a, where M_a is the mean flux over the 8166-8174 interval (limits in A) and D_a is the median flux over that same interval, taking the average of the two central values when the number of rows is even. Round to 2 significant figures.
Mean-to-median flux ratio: 0.99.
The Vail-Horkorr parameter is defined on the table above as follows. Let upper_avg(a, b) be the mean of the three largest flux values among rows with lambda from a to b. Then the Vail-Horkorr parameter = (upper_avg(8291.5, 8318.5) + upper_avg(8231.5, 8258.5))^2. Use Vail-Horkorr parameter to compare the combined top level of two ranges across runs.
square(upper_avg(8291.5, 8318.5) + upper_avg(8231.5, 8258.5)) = 702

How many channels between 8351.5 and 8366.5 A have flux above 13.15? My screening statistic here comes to 0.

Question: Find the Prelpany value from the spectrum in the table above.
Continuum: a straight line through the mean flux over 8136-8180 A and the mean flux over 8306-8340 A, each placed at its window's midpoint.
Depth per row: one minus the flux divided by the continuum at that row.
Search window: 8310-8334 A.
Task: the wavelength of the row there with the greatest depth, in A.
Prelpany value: 8317.0 A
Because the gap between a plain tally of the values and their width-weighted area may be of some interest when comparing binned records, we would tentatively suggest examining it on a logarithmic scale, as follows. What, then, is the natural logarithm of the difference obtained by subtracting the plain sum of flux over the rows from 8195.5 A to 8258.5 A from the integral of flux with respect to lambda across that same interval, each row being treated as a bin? 6.306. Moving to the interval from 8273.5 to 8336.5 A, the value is 6.322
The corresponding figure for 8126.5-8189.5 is 6.325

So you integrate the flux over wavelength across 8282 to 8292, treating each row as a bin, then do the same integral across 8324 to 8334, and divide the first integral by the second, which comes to 1.05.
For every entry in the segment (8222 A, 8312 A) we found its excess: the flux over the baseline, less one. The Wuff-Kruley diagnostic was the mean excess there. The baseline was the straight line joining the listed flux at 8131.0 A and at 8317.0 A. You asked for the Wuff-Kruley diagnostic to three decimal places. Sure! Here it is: 0.059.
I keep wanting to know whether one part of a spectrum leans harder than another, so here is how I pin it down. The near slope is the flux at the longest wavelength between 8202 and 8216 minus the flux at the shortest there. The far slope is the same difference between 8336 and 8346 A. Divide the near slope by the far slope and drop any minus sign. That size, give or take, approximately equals 4.0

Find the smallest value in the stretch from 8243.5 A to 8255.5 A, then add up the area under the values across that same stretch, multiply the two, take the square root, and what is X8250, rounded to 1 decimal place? 44.4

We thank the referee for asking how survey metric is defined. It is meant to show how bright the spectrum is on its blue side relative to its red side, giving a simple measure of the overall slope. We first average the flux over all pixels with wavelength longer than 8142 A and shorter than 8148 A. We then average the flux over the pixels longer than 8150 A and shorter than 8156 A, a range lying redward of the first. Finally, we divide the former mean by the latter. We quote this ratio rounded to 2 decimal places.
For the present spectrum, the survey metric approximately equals 0.99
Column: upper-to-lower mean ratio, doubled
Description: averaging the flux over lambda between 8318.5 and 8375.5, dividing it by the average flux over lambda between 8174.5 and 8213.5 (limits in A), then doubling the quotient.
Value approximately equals 1.952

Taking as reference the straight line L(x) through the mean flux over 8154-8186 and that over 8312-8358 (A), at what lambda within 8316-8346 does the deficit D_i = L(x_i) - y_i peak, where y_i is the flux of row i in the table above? 8341.0 A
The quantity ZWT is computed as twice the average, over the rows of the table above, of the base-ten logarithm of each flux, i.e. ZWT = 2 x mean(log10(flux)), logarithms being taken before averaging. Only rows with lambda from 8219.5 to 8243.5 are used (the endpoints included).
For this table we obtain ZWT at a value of 2.25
